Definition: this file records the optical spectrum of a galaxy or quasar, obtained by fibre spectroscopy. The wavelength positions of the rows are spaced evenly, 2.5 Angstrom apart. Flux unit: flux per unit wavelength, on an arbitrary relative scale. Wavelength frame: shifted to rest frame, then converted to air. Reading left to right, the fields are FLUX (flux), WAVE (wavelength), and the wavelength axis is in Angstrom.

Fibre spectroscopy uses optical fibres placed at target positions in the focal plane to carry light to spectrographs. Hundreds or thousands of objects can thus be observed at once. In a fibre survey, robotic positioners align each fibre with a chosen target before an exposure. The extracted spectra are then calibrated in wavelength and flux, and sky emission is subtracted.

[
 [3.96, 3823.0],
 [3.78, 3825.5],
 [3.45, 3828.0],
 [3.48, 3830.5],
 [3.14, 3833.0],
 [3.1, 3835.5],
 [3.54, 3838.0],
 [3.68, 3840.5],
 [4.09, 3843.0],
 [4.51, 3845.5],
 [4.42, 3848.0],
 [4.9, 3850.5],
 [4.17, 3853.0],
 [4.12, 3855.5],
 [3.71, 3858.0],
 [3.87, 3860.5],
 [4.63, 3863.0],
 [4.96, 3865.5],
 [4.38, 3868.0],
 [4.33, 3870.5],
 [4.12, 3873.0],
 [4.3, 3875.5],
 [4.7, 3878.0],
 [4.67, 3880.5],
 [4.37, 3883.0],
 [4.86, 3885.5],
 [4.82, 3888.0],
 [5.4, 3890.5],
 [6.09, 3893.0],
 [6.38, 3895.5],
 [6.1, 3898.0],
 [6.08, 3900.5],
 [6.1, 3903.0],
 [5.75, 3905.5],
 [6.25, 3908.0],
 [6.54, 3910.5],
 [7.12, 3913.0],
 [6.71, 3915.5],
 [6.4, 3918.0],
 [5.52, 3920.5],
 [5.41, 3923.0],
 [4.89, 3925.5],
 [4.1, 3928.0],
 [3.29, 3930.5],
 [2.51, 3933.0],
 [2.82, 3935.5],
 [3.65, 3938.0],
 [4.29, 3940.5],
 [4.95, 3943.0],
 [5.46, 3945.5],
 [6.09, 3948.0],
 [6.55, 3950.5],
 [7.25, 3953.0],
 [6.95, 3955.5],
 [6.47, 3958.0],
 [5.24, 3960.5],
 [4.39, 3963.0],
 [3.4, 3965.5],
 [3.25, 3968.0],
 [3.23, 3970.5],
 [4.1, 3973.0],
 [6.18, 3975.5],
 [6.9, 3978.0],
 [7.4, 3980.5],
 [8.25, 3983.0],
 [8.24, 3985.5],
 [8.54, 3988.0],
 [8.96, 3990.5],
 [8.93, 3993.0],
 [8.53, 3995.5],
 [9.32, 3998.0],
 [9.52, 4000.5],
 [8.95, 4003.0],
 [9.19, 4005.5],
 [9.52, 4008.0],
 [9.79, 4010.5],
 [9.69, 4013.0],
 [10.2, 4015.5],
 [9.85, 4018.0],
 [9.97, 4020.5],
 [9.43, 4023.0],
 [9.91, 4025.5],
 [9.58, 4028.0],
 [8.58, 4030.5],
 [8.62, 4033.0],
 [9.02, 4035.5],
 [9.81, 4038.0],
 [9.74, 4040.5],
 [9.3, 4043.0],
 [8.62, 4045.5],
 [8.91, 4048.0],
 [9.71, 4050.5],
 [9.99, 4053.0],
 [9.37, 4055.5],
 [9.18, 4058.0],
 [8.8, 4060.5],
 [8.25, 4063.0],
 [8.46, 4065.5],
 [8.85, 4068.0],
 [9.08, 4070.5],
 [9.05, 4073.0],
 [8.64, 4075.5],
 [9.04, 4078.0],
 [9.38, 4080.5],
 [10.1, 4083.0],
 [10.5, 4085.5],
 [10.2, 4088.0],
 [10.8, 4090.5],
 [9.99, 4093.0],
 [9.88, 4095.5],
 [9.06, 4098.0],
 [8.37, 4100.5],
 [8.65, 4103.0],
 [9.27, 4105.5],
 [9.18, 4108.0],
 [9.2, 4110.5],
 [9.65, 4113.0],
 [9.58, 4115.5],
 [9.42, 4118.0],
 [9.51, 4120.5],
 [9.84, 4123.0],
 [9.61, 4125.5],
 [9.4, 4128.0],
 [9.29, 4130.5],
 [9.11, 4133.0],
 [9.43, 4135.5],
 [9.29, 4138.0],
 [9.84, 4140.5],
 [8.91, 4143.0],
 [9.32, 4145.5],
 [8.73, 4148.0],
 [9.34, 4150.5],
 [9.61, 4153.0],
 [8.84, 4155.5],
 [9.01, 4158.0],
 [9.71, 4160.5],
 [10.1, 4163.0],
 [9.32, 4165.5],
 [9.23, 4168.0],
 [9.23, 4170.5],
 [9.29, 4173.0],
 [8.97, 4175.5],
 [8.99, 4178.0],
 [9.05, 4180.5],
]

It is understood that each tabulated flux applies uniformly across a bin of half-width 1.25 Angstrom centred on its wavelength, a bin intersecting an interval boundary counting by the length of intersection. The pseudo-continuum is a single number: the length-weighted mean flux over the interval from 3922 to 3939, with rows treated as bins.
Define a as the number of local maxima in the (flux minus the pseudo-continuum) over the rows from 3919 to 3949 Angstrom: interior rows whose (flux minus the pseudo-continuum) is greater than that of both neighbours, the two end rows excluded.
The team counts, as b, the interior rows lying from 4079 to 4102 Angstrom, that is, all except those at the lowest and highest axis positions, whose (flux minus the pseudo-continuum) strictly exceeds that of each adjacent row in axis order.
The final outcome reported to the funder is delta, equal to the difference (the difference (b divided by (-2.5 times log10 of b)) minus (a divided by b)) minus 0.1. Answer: -2.76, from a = 0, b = 2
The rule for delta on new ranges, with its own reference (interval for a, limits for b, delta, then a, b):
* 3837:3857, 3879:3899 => -3.76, 2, 2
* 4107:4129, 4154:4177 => -3.76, 2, 2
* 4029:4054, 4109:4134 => -3.26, 1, 2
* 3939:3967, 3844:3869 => -3.26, 1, 2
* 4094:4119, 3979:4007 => -3.28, 2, 3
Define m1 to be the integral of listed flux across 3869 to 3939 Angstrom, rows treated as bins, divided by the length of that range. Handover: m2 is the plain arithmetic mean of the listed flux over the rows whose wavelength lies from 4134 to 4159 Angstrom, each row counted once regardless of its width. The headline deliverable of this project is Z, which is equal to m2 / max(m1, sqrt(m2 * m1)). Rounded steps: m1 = 5.1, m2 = 9.2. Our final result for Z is 1.3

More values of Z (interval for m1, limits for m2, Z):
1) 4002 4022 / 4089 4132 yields 1.0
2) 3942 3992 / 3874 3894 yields 0.8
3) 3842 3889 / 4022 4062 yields 1.4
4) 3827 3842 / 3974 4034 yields 1.6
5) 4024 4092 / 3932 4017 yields 0.7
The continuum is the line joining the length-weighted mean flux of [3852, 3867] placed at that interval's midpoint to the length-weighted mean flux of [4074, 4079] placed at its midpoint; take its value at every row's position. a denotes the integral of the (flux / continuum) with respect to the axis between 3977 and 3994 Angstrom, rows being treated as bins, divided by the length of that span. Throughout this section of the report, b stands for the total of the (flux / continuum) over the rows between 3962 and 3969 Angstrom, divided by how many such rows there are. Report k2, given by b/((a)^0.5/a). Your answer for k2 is 0.6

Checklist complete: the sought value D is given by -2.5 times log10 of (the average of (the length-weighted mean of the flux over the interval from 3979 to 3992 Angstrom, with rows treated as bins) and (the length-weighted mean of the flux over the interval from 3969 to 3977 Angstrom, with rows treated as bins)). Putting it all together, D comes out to -2.0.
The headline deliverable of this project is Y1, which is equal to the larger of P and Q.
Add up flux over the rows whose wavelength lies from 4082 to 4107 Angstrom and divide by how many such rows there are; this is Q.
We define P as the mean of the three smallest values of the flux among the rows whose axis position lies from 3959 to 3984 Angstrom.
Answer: 9.7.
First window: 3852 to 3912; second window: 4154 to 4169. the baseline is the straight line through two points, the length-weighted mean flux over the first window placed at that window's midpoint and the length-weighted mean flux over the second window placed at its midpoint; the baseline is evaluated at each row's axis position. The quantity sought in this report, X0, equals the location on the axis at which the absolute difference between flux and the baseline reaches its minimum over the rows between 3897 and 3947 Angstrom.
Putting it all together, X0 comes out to 3920.5 Angstrom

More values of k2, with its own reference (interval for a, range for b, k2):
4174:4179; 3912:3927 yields 1.0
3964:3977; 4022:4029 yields 1.0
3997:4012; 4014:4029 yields 1.4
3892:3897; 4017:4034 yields 1.4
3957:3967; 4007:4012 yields 1.1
